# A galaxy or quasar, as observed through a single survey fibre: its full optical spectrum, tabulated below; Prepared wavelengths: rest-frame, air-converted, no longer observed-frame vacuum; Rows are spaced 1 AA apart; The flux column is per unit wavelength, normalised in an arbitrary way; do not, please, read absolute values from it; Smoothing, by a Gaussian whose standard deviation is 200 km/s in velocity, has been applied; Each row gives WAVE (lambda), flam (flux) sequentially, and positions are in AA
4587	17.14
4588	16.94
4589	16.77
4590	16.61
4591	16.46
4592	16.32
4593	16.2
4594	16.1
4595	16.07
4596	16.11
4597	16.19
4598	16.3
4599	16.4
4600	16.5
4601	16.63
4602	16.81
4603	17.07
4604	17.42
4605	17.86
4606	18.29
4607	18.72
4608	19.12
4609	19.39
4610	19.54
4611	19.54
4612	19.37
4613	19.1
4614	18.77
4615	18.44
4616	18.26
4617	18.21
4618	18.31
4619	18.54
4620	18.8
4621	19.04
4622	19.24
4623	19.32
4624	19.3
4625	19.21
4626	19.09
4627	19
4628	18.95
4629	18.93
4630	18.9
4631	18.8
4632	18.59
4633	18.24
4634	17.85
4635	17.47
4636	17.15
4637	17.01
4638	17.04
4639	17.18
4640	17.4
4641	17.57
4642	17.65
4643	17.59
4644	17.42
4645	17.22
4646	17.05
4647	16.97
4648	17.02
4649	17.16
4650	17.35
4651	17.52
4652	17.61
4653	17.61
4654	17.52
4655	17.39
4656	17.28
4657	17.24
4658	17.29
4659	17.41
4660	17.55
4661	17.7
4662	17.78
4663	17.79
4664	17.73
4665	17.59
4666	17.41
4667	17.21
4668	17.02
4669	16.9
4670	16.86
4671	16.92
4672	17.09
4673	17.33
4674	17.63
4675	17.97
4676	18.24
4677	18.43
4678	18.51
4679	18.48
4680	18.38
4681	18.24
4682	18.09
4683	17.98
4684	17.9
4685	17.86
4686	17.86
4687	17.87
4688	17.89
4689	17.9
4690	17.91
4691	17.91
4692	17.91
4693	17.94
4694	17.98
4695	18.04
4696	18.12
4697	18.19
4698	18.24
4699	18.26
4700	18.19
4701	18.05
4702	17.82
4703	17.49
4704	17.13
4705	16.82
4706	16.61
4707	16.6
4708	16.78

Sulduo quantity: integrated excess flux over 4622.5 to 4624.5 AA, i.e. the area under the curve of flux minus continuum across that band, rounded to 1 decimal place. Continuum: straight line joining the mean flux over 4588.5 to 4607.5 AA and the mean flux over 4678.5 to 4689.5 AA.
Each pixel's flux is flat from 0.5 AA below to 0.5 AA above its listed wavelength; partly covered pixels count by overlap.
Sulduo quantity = 4.3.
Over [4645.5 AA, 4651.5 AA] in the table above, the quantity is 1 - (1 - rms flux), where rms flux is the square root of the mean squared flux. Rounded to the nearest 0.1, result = 17.2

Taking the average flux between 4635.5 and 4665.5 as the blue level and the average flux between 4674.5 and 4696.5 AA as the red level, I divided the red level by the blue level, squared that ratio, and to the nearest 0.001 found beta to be 1.079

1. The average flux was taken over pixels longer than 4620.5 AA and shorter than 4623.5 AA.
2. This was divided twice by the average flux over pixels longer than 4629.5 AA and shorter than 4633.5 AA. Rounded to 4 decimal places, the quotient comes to 0.0553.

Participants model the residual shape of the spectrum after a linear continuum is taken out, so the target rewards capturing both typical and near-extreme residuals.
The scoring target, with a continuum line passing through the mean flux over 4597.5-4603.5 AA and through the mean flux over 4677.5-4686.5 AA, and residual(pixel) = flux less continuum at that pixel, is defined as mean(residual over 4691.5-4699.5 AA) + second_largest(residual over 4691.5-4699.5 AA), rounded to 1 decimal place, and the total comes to -0.5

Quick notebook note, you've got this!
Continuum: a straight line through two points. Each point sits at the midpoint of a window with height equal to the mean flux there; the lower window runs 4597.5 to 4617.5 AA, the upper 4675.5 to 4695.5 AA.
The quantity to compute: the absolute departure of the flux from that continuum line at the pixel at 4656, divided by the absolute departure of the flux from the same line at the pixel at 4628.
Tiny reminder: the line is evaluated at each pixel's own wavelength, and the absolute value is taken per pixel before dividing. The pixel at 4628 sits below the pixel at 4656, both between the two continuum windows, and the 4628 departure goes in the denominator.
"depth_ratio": 0.9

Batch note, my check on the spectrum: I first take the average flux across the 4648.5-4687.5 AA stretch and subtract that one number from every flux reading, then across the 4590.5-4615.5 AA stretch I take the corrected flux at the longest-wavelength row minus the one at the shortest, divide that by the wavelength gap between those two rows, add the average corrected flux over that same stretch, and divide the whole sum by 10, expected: 0.00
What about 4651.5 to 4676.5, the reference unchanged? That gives -0.02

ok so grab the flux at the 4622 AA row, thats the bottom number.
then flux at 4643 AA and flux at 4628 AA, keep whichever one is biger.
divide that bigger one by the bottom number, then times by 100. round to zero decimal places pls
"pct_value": 98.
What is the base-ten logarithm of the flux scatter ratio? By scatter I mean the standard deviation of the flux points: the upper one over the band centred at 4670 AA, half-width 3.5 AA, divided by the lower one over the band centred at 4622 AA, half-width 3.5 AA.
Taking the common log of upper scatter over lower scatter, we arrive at -0.23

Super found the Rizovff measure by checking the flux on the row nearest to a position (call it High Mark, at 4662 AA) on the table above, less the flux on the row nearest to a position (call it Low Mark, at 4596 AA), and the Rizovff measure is 1.7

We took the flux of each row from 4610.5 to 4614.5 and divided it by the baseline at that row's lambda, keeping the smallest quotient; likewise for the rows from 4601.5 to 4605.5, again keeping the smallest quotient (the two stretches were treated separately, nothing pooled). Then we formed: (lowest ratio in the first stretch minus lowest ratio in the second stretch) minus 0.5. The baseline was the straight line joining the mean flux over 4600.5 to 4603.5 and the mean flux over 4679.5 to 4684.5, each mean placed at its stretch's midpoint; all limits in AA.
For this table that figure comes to -0.40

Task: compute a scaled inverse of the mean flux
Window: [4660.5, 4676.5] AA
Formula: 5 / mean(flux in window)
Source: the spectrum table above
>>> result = 0.287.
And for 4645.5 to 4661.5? 0.288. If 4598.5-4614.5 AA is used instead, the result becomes 0.275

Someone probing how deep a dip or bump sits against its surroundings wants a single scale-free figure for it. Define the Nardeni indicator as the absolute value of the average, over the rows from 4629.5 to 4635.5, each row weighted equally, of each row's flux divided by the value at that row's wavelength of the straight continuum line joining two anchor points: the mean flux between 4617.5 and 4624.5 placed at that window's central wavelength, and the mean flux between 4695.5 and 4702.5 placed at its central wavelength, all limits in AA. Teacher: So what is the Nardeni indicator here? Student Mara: 0.973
